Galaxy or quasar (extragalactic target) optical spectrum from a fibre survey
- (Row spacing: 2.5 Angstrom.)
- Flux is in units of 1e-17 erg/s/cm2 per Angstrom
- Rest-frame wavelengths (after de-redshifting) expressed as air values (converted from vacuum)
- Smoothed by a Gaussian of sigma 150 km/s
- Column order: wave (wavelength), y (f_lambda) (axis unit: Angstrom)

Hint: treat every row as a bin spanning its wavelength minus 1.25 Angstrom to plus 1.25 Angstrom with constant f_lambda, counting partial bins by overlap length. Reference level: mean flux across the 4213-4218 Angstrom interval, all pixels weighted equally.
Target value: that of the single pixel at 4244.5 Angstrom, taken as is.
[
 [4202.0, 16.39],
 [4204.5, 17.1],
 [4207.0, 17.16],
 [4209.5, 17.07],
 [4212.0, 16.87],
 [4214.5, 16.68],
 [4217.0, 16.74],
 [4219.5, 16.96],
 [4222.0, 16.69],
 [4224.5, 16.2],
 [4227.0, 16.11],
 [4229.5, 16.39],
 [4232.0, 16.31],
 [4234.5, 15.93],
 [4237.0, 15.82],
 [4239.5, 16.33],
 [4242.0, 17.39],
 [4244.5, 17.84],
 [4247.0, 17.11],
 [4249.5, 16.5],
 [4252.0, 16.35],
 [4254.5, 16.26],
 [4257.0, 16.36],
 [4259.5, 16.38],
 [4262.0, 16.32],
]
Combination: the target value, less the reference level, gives 1.1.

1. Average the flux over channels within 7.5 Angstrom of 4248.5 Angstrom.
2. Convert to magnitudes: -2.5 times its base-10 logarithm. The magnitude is -3.07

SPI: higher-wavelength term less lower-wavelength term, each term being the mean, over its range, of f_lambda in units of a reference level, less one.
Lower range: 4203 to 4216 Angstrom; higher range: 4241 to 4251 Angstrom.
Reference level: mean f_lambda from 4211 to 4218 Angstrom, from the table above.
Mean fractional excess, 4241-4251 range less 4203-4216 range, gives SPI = 0.01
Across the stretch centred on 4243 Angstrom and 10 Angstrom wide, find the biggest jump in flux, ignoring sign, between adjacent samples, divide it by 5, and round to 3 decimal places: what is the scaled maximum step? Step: 0.212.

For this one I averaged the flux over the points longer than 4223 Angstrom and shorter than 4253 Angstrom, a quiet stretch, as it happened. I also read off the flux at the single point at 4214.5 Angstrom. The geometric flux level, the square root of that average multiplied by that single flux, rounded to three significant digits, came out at 16.6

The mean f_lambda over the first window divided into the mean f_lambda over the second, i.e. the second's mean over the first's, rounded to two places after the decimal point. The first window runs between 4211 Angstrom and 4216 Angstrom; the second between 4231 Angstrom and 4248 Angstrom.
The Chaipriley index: 0.99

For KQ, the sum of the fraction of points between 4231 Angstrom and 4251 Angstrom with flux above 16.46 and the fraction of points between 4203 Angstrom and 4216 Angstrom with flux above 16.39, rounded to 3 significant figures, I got 1.50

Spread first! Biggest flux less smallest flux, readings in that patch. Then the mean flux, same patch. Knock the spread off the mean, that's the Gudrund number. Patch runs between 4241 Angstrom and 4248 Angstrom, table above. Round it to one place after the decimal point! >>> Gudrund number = 16.7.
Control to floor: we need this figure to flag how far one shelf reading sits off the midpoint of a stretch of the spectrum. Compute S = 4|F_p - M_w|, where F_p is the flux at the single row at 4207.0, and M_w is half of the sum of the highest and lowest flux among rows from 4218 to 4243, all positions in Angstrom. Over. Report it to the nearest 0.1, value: 2.2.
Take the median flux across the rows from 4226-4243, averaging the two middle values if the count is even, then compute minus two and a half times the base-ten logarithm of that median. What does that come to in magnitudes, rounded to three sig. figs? -3.03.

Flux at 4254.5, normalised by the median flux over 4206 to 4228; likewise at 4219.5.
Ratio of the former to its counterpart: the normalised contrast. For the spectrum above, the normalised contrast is 0.96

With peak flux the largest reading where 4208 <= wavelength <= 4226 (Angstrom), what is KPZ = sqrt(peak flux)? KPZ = 4.13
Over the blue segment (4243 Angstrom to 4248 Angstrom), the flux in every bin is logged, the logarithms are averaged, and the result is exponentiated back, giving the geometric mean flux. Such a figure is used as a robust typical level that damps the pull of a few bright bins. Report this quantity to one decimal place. 17.5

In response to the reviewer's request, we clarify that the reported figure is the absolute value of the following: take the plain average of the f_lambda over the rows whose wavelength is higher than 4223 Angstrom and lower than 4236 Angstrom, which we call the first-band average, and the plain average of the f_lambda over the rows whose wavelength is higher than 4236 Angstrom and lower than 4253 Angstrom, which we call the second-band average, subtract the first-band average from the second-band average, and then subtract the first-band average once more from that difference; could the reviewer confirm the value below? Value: 15.6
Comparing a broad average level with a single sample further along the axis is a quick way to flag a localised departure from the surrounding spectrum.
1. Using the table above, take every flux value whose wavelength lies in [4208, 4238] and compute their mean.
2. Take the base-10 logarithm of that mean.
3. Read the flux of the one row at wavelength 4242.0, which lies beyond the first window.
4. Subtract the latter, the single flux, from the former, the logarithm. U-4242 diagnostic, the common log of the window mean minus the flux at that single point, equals -16.2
